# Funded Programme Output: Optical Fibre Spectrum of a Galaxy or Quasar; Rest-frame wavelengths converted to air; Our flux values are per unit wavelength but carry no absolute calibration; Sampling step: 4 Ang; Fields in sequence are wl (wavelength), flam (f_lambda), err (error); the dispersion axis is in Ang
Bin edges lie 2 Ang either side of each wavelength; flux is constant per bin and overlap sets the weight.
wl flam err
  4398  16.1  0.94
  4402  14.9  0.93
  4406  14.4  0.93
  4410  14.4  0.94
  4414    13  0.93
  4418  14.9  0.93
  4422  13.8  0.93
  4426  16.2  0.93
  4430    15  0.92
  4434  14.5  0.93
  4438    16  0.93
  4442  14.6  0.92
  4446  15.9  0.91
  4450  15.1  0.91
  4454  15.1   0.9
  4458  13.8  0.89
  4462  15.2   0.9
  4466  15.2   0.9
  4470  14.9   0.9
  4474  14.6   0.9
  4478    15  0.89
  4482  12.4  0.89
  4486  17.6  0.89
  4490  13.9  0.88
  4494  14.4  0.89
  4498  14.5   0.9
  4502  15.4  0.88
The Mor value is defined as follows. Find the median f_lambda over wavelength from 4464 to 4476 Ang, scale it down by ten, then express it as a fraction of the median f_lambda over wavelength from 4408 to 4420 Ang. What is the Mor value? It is 0.103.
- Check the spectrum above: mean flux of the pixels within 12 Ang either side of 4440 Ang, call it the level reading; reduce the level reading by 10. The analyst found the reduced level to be 5.2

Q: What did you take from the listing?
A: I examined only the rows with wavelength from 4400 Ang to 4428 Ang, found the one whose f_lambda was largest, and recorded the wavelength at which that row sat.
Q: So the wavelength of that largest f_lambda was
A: 4426 Ang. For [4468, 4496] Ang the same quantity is 4486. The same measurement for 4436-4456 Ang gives 4438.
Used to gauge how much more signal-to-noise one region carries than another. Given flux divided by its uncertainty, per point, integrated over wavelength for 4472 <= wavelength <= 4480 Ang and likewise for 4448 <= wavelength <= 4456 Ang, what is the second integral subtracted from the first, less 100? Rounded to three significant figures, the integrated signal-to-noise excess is -101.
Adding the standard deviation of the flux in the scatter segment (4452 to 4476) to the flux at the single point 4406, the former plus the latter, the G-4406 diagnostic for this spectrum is 14.9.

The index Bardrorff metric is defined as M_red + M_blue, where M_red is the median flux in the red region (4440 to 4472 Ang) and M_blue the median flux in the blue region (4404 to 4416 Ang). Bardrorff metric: 29.5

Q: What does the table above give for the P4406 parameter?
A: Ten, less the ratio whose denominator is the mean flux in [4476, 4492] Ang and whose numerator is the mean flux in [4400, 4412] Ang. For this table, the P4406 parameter 9.01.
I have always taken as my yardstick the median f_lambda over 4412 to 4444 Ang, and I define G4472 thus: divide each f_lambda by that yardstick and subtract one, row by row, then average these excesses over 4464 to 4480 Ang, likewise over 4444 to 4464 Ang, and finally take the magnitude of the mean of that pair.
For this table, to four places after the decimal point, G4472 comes 0.0151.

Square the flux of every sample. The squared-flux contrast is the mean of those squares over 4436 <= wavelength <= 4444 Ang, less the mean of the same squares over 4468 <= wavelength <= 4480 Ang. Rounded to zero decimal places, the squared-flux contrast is 15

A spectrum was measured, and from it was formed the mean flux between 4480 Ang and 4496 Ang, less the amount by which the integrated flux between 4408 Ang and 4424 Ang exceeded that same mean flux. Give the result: -195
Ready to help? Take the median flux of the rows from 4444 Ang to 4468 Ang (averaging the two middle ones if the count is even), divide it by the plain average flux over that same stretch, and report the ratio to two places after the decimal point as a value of 1.01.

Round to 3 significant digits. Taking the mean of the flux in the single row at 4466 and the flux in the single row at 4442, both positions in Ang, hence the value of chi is 14.9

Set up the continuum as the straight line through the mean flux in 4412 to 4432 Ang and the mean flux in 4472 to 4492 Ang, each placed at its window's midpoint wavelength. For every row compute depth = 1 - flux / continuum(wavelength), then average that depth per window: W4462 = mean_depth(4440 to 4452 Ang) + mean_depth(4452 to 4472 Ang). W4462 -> -0.051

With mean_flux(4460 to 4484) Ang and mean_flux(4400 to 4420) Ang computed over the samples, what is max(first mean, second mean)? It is 14.55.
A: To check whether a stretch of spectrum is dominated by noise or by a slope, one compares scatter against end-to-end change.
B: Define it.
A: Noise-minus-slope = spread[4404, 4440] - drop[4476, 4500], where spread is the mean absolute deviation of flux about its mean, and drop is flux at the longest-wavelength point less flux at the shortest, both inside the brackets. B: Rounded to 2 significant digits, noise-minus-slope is 1.2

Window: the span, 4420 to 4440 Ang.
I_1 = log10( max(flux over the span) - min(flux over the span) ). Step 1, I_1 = 0.4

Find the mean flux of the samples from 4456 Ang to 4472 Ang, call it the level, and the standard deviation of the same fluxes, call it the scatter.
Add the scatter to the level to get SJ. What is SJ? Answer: 15.4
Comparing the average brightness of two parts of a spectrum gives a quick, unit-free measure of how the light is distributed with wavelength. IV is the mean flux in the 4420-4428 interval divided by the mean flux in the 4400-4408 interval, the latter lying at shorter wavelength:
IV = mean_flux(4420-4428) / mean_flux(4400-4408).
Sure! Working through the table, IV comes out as 1.024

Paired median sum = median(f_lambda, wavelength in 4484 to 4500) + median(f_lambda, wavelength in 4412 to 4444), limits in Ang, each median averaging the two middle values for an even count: 29.2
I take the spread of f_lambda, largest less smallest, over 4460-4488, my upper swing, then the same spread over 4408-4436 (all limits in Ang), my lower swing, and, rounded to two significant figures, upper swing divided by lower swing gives 1.6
